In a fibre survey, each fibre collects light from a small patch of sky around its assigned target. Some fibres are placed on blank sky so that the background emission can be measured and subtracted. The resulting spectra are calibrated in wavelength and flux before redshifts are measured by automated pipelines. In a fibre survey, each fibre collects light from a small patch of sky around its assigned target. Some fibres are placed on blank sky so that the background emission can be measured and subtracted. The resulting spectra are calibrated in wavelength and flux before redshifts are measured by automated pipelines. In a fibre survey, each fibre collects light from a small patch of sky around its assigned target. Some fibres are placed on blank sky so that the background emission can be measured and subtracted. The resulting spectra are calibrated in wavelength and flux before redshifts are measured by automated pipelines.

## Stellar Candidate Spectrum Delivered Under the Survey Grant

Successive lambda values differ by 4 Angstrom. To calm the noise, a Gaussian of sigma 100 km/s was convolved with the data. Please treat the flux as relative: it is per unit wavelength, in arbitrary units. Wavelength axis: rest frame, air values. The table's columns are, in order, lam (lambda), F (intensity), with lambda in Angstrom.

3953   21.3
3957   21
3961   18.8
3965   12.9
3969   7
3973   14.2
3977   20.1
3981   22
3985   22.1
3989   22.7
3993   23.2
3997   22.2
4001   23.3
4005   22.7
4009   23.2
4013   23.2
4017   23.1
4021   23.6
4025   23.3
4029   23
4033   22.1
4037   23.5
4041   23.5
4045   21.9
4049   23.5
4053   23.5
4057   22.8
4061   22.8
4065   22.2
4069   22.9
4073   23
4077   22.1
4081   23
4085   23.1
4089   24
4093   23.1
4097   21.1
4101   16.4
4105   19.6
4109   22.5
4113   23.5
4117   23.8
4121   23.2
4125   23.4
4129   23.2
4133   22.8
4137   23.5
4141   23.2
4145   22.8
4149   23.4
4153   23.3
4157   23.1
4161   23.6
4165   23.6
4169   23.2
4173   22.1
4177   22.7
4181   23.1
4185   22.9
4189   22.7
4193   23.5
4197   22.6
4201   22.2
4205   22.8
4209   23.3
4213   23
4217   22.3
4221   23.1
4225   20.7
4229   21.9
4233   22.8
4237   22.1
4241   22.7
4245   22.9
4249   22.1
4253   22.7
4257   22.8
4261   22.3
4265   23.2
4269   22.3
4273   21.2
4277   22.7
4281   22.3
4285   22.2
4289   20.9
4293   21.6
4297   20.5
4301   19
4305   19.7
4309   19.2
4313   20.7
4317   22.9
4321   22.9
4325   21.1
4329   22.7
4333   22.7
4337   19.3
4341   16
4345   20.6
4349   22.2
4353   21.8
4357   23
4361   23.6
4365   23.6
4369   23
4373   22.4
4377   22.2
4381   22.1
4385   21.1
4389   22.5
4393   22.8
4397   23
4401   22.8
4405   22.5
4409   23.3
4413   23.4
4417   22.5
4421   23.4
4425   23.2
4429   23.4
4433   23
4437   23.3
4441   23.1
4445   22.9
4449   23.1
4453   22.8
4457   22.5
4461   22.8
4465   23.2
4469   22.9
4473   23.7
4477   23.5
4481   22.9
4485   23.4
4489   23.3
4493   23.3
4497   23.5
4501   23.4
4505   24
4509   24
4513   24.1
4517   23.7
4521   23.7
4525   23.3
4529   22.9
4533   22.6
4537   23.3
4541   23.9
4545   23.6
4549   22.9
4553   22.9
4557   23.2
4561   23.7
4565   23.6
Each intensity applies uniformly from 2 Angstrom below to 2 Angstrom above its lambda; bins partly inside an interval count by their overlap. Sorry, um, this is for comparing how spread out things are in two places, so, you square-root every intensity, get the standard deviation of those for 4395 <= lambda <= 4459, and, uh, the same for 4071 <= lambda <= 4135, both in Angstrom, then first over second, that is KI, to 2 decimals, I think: 0.16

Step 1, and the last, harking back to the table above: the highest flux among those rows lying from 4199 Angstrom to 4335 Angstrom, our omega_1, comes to 23.3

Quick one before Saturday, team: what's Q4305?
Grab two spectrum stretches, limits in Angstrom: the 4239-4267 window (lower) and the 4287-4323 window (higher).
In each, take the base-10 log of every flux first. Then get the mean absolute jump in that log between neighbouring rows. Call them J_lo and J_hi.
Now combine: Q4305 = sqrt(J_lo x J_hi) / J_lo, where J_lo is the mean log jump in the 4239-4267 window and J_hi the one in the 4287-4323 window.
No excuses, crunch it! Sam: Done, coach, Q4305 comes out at 1.48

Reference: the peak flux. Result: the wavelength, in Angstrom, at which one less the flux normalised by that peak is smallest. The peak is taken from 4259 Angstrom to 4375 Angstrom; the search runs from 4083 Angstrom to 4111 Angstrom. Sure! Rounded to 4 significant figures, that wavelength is 4089 Angstrom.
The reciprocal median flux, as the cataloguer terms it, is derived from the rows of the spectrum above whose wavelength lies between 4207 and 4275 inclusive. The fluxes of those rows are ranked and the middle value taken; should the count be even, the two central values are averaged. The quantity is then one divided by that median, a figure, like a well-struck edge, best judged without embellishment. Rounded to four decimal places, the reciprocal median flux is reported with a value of 0.0441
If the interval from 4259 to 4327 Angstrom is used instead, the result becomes 0.0463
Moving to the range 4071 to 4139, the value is 0.0433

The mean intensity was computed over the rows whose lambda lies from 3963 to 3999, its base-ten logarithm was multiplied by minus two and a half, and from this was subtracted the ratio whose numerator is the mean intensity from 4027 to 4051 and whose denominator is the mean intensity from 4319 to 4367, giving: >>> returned -4.23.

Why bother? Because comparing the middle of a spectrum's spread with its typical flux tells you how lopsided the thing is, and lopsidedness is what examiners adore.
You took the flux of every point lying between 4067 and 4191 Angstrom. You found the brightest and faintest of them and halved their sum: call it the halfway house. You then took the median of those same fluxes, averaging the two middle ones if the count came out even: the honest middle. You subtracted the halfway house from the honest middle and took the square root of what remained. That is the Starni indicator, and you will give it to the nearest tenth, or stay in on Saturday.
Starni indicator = 1.7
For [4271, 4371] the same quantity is 1.4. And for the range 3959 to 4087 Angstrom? 2.7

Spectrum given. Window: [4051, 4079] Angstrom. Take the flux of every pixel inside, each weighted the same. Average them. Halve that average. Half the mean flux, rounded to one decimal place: 11.4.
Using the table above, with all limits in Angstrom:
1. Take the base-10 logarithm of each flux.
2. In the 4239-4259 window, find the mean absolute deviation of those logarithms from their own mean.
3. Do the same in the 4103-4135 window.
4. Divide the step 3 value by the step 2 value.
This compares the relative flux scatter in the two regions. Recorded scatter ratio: 4.1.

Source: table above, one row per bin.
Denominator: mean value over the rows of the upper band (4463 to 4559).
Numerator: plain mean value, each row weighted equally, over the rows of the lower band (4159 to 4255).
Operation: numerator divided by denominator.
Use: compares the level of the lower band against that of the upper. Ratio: 0.97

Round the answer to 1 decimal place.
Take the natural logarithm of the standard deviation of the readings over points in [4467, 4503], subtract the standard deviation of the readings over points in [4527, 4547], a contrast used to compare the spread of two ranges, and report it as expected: -1.8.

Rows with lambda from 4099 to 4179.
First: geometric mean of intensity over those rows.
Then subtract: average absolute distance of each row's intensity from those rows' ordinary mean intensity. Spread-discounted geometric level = 21.6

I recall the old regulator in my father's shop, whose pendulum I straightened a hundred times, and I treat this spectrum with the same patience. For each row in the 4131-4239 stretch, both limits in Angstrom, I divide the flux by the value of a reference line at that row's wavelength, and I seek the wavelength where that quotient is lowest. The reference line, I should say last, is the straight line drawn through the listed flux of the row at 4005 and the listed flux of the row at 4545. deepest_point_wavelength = 4225 Angstrom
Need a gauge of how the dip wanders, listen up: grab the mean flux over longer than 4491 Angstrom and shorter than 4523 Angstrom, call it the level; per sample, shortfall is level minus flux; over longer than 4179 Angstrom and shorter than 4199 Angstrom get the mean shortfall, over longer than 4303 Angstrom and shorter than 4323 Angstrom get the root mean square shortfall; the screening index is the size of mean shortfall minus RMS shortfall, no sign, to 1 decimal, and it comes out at 2.3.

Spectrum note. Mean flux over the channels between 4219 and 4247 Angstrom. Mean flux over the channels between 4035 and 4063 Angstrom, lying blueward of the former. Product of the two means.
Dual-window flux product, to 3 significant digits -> 515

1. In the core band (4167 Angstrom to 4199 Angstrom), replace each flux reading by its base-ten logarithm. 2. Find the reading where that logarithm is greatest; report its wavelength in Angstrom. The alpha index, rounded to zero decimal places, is 4193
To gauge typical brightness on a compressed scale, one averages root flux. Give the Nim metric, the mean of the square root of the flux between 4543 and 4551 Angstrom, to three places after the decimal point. 4.822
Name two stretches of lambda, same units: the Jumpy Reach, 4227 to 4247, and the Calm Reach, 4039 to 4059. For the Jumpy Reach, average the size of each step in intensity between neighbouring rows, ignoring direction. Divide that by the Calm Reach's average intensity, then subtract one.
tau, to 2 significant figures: -0.97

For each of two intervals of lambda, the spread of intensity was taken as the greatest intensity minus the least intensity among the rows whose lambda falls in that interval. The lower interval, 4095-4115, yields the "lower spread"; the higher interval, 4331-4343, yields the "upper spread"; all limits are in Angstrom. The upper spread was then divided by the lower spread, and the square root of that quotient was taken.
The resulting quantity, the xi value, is 1.0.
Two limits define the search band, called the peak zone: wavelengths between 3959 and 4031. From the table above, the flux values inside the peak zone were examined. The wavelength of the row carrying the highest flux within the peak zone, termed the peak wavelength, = 4021 Angstrom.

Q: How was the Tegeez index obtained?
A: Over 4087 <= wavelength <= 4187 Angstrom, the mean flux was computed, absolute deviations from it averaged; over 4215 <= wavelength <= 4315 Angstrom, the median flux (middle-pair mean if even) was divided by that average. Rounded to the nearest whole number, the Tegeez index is 24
